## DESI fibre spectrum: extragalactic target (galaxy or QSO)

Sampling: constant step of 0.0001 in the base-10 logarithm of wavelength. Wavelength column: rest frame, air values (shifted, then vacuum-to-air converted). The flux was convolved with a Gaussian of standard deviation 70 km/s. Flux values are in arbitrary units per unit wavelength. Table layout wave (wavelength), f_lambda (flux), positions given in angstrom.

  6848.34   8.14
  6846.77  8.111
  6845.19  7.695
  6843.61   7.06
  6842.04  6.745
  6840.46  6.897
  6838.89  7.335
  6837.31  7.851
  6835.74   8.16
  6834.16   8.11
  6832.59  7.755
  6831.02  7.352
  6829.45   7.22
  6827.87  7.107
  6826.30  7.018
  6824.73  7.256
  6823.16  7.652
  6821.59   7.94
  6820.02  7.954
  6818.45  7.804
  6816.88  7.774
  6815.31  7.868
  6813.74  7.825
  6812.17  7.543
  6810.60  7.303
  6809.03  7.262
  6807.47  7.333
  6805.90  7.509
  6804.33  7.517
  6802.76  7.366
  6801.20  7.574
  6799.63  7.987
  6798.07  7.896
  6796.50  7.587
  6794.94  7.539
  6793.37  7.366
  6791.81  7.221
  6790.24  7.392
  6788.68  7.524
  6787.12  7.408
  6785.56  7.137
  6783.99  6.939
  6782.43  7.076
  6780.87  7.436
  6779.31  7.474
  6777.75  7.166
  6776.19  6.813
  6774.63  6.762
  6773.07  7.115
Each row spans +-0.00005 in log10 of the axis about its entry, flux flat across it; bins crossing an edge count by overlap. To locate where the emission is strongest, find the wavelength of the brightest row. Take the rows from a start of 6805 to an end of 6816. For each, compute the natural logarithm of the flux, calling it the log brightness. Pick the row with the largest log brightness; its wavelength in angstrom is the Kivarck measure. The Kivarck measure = 6815.31 angstrom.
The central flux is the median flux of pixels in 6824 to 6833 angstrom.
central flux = 7.2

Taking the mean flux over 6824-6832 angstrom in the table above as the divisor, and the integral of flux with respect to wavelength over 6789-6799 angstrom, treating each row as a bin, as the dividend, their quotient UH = 10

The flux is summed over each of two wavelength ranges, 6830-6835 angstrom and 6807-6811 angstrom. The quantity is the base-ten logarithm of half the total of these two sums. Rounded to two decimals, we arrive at 1.35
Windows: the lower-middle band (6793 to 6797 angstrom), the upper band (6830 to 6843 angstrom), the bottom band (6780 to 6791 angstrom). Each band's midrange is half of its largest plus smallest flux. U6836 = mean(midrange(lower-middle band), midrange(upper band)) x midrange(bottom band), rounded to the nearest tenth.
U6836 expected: 54.0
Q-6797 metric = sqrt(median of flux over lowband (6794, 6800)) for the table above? 2.78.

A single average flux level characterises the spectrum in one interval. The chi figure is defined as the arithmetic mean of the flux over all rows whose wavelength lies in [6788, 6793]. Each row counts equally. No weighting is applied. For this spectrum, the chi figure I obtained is 7.38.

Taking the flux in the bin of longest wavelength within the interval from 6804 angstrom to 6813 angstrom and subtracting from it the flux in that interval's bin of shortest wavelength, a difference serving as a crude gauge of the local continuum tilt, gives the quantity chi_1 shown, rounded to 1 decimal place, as 0.0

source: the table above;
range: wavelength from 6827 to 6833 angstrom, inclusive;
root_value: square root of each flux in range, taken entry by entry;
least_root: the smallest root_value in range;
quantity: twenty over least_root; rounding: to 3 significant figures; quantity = 7.50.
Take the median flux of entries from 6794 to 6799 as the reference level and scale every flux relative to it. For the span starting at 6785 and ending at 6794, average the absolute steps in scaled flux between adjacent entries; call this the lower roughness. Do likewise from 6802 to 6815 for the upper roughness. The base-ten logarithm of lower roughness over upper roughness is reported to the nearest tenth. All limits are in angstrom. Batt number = 0.1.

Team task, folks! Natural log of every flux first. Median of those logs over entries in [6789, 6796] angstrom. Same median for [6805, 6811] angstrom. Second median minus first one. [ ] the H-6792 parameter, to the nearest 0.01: -0.01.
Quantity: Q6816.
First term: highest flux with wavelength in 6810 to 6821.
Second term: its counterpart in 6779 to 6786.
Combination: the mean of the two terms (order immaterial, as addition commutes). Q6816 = 7.71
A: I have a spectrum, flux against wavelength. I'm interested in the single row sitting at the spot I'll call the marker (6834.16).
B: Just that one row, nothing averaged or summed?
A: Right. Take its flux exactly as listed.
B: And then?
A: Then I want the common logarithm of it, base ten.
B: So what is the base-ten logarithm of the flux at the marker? 0.909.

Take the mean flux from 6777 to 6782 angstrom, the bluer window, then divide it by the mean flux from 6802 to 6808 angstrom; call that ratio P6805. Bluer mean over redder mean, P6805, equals 0.99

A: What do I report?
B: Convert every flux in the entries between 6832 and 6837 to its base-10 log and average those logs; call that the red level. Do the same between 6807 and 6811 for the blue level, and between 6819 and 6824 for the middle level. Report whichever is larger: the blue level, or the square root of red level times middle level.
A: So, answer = 0.899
